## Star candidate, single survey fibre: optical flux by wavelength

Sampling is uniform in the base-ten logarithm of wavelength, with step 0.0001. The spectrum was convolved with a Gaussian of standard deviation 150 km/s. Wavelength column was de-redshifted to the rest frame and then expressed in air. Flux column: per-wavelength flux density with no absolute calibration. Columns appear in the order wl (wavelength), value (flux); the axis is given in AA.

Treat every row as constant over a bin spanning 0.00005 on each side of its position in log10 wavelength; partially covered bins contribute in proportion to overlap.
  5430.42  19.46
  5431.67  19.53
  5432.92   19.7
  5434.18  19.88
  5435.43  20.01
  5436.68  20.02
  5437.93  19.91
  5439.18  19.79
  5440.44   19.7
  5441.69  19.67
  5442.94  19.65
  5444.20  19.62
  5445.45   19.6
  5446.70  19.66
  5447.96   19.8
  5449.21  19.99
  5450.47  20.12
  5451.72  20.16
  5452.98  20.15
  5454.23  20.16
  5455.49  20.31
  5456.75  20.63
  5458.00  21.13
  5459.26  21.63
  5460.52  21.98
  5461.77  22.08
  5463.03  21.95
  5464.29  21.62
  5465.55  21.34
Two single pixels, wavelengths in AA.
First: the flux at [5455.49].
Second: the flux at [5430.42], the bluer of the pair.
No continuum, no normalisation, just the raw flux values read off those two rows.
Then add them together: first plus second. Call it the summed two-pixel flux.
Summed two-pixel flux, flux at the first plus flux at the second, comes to 39.8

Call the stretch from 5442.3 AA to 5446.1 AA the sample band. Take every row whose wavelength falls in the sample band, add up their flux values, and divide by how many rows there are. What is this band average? 19.6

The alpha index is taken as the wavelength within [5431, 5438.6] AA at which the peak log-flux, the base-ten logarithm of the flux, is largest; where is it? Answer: 5436.68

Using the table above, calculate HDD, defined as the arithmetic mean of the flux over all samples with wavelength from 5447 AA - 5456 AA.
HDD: 20.1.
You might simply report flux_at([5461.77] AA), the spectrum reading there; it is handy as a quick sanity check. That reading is 22.08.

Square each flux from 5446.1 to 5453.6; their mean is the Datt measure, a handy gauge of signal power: 399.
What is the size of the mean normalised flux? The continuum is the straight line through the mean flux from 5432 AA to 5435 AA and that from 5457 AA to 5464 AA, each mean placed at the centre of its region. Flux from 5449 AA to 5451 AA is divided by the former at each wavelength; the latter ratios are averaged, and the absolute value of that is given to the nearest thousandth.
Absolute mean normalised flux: 0.956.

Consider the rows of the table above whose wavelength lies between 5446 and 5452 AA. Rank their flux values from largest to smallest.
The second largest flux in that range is 20.12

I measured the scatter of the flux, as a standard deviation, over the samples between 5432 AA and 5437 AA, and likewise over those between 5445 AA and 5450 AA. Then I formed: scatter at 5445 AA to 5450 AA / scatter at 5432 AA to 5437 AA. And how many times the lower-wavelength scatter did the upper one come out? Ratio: 1.2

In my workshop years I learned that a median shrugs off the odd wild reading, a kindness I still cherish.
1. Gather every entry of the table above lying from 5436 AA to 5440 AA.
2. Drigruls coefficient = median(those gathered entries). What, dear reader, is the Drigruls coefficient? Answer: 19.9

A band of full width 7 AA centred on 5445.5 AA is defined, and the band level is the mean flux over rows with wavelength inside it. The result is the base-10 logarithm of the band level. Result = 1.29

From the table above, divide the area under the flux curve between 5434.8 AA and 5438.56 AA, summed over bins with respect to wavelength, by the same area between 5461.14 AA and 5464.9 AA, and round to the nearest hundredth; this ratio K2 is 0.91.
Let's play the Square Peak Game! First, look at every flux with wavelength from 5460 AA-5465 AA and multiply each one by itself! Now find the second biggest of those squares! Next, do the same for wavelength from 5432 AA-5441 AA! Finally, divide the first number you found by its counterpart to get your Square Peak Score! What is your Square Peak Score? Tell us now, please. 1.21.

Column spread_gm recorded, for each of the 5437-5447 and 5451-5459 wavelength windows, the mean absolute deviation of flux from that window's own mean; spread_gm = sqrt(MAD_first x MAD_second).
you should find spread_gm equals 0.15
